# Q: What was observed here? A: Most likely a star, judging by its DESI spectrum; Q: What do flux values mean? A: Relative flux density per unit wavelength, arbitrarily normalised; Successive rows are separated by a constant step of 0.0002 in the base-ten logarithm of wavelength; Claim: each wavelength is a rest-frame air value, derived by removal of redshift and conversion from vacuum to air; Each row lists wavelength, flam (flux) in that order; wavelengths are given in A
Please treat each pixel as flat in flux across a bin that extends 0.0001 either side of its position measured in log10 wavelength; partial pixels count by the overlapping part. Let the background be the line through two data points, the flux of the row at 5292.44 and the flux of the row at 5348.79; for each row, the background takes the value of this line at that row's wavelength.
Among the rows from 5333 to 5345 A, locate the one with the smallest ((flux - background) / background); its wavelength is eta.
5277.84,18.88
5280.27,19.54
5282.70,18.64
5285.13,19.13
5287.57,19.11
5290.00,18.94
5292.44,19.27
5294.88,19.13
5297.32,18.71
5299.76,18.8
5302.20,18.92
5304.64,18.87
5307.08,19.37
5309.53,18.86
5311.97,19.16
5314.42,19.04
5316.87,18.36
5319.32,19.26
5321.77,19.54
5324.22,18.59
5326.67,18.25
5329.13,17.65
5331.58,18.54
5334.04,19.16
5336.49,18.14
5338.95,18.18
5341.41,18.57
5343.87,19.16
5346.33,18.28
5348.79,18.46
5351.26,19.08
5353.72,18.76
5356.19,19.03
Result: 5336.49 A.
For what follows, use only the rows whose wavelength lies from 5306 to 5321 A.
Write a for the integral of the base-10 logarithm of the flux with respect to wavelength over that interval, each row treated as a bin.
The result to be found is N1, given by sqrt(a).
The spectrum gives 4.4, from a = 19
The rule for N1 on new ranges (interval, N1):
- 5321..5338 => 4.6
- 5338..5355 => 4.6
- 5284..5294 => 3.6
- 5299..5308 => 3.4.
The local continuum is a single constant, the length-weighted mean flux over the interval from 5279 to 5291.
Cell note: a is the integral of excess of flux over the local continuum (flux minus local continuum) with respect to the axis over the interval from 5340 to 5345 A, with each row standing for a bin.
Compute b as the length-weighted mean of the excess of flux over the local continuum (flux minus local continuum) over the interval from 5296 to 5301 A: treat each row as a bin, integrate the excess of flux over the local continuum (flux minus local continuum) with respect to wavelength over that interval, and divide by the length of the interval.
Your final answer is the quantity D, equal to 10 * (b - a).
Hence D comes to 9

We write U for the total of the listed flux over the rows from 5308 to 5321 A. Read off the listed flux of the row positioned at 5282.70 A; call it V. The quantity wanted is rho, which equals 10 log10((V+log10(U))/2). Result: 10.1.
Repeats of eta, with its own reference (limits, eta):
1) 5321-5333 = 5329.13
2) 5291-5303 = 5297.32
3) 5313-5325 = 5316.87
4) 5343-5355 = 5346.33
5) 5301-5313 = 5304.64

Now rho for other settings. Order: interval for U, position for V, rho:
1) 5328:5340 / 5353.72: 10.2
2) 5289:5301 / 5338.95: 10.0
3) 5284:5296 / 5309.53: 10.2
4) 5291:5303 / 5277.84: 10.2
